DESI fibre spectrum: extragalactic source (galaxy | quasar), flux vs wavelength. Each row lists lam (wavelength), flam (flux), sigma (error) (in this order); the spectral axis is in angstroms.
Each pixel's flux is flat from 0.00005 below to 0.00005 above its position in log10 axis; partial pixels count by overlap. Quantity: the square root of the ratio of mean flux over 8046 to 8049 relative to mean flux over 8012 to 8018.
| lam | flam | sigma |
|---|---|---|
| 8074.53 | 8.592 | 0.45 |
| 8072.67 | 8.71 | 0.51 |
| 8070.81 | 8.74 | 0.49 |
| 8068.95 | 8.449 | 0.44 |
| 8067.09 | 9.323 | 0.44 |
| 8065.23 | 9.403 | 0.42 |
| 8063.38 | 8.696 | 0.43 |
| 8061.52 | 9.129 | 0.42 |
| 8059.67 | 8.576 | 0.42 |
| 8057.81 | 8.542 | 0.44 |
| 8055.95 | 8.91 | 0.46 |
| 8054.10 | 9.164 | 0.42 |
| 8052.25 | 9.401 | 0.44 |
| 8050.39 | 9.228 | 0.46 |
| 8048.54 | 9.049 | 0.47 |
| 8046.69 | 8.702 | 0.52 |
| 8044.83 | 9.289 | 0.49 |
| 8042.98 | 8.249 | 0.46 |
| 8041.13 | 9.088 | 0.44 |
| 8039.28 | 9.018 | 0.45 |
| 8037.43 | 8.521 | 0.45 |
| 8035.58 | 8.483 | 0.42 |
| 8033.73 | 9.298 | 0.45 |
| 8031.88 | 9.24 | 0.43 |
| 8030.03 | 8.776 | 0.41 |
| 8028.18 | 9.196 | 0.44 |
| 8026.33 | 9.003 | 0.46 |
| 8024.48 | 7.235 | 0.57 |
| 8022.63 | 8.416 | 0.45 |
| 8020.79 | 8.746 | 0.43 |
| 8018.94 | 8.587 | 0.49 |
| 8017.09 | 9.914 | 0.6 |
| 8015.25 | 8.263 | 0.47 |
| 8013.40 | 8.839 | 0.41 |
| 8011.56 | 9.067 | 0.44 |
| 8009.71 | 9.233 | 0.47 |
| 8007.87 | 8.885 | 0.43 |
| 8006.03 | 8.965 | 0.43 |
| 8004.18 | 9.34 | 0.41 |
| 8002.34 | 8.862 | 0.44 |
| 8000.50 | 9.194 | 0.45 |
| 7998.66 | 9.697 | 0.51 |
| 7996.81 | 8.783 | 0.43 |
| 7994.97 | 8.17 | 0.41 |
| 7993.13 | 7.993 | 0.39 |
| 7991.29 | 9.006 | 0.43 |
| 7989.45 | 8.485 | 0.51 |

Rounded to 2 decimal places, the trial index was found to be 0.99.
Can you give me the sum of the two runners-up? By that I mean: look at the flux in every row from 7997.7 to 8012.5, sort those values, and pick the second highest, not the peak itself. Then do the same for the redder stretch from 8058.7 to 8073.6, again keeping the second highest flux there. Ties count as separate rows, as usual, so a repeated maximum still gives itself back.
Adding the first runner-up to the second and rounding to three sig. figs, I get 18.7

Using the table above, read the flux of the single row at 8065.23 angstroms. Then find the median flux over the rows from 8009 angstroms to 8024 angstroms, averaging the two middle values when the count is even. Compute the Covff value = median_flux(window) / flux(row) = 0.94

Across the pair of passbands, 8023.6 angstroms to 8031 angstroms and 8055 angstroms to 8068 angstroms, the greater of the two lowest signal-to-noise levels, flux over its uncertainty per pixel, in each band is 19.4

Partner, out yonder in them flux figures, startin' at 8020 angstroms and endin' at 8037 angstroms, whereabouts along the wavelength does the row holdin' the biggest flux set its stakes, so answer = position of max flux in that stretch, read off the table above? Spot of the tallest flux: 8033.73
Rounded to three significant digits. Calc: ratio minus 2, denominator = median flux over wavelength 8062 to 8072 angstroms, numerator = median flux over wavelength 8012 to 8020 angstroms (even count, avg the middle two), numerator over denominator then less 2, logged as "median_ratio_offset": -1.00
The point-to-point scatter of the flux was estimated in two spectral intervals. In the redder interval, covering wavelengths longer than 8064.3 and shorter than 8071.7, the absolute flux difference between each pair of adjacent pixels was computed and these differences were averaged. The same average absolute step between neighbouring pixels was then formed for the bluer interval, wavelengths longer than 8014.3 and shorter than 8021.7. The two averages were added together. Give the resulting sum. 1.46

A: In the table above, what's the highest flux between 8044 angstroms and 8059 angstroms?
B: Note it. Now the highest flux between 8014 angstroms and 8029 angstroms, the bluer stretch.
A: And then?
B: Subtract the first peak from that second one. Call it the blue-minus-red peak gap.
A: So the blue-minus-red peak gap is 0.51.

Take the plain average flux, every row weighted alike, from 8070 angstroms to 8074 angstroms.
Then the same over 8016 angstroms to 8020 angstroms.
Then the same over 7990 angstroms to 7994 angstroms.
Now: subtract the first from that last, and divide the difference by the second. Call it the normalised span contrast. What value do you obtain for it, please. -0.02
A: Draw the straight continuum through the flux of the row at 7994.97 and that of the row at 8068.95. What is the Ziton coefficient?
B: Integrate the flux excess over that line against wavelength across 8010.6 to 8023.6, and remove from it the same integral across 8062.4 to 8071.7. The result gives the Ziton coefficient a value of 3.0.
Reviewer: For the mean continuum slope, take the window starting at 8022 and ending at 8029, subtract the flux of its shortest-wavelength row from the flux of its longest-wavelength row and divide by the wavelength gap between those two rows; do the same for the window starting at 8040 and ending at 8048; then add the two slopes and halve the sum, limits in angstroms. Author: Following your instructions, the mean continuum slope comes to 0.04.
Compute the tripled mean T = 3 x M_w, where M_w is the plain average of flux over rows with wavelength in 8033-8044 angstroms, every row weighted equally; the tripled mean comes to 26.3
